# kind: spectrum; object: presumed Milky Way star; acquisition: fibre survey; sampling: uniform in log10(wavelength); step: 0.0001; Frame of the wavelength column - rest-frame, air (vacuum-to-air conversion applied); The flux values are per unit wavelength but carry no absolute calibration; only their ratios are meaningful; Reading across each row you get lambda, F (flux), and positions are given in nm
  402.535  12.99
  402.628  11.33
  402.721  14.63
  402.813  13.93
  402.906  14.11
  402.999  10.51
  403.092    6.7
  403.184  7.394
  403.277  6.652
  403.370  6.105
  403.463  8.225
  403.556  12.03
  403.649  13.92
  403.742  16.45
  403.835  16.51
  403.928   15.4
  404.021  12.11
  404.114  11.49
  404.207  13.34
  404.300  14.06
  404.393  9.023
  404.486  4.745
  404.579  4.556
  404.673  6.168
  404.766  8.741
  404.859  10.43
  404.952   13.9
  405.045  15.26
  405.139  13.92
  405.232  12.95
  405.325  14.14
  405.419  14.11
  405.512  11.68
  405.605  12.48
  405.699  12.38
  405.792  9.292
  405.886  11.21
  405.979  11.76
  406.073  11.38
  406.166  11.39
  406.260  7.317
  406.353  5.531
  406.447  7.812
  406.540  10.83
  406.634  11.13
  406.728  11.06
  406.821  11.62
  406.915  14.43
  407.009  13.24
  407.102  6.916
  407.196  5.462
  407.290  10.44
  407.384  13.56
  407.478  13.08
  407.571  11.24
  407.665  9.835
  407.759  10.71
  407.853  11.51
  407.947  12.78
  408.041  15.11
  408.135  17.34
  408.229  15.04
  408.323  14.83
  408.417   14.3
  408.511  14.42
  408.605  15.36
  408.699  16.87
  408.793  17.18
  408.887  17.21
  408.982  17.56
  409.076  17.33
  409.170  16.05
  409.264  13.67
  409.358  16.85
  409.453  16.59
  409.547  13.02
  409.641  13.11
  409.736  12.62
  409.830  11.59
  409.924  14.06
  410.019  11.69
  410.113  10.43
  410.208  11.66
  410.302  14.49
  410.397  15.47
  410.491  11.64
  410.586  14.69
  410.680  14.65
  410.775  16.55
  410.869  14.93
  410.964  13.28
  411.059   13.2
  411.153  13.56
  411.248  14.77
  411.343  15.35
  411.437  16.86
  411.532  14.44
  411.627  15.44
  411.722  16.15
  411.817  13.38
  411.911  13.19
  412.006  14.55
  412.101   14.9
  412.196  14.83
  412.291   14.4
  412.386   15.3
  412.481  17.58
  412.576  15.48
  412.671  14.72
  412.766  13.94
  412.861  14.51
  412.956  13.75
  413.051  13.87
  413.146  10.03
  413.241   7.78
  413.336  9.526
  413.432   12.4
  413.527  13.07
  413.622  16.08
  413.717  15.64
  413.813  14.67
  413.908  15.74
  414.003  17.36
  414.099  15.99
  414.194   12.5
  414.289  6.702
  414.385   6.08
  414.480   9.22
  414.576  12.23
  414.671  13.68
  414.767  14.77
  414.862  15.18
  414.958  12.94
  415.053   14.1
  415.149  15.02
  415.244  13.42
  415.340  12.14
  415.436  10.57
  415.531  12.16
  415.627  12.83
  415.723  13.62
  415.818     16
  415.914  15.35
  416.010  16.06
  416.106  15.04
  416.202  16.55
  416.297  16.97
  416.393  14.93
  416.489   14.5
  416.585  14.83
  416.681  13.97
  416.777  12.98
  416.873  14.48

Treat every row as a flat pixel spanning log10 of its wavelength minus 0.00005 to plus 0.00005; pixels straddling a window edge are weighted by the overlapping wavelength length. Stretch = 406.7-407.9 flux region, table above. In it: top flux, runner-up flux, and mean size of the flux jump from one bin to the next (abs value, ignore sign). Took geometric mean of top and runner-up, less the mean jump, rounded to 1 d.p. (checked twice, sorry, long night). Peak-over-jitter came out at 11.8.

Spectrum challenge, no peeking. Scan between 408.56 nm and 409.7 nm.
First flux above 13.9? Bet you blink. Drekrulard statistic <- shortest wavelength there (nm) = 408.605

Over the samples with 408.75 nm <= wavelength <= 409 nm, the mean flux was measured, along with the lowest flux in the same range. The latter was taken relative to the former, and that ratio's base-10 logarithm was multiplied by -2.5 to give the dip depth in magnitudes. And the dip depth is 0.0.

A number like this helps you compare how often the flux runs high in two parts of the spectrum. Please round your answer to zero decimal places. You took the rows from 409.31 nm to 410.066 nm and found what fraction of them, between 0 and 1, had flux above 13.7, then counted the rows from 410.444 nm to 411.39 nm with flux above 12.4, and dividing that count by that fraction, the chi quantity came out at 24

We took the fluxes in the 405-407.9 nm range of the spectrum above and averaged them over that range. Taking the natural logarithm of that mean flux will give 2.42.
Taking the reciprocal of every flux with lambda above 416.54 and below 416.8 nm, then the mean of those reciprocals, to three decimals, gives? 0.072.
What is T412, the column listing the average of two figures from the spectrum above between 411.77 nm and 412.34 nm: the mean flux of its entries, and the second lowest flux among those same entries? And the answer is 13.8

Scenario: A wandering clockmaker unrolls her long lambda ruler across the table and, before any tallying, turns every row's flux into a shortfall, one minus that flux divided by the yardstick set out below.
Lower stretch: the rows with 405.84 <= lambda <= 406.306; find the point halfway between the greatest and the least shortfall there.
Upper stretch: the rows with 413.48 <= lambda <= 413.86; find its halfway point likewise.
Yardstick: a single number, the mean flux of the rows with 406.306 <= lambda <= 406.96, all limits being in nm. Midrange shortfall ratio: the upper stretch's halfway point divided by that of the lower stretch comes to -5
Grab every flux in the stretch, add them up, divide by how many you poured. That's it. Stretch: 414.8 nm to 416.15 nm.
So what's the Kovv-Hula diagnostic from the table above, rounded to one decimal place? 13.9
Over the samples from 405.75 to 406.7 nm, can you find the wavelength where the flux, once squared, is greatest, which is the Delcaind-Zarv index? 405.979 nm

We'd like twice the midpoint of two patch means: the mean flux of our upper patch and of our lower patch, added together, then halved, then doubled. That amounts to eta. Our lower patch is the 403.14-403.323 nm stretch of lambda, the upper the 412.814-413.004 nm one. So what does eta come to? 21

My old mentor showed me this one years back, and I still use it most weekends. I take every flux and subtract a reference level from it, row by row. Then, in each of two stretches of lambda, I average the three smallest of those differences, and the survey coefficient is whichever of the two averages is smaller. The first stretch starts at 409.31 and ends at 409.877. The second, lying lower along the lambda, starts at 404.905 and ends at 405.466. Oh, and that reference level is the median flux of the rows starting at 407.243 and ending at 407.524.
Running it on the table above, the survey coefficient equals -1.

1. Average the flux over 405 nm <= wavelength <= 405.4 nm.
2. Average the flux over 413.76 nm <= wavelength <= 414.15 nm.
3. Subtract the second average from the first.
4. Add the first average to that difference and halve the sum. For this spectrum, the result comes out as 6.1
